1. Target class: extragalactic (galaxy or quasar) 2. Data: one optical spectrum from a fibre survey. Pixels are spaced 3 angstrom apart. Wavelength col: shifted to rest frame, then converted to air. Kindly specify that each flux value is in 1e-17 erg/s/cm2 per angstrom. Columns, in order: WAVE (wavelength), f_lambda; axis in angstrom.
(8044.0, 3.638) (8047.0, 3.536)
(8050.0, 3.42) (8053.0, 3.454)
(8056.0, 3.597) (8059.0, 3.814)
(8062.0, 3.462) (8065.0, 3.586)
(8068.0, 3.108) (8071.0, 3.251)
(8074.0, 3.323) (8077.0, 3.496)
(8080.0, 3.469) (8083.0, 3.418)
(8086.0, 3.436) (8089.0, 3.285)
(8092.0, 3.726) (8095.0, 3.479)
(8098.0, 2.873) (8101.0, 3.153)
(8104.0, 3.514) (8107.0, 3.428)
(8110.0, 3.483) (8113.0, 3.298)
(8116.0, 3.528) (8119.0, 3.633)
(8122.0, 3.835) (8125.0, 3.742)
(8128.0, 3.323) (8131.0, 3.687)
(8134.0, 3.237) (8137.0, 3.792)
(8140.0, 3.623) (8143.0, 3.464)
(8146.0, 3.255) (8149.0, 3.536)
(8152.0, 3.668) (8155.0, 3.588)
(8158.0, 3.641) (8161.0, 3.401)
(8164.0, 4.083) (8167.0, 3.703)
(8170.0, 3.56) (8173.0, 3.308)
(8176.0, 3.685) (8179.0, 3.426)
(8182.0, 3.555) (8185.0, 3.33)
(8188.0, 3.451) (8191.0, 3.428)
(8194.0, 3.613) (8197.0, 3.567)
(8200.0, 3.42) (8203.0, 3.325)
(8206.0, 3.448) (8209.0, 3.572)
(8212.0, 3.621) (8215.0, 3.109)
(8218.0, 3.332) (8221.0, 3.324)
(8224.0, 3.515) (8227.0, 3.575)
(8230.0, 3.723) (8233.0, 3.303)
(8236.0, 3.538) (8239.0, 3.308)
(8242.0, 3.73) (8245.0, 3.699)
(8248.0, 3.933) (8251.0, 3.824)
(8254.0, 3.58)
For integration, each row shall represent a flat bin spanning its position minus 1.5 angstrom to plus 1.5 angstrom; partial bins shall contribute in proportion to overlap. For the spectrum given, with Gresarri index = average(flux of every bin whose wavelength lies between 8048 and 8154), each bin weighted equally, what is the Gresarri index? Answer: 3.47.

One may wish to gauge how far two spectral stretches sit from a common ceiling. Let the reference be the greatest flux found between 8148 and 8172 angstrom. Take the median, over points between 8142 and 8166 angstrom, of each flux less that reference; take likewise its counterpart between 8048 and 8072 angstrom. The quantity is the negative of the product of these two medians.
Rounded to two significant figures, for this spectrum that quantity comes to -0.33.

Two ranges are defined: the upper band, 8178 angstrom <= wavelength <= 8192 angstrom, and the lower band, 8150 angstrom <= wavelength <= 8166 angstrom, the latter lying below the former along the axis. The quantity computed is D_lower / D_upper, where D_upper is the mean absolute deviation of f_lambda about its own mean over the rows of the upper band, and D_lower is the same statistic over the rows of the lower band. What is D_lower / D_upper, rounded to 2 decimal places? 3.13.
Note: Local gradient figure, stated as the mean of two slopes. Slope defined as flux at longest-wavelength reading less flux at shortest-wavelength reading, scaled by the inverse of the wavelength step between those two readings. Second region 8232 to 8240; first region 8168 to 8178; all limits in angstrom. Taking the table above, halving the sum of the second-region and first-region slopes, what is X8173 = 0.011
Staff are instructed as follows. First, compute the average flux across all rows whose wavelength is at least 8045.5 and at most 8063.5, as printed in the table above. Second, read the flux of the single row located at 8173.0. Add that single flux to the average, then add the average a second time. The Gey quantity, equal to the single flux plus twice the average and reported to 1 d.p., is 10.4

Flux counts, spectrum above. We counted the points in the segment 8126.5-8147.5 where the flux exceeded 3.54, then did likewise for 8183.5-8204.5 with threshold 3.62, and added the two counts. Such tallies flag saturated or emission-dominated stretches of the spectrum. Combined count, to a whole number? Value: 3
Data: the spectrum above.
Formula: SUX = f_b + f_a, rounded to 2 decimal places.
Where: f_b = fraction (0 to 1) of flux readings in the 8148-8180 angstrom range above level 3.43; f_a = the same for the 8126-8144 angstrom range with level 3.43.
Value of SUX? 1.39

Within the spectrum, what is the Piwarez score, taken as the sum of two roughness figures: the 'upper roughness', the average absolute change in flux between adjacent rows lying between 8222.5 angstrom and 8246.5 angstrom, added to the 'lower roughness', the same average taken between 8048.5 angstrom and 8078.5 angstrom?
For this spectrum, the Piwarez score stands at 0.41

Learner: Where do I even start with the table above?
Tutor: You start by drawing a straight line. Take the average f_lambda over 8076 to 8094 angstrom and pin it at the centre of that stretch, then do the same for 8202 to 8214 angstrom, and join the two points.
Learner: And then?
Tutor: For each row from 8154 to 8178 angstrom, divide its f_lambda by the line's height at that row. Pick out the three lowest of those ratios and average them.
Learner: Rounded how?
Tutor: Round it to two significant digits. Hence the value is 0.98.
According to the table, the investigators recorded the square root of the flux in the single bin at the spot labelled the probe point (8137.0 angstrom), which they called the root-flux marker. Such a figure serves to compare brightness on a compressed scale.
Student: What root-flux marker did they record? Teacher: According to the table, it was 1.95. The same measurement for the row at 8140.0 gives 1.90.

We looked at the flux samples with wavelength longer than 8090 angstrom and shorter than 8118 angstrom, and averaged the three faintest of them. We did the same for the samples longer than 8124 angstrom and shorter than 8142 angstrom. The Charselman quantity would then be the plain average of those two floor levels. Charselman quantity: 3.251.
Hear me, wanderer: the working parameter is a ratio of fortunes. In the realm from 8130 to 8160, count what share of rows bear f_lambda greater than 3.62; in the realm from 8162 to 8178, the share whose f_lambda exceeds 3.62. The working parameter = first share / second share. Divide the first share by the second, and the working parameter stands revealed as 0.8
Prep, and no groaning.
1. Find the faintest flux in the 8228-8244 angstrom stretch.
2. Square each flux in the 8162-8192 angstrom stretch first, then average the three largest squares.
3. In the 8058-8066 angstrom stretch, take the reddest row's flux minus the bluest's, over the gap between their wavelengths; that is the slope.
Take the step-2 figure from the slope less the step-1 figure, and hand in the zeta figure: -18.0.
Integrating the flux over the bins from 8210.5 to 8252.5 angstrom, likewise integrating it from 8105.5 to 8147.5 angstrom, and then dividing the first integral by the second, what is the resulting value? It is 1.004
